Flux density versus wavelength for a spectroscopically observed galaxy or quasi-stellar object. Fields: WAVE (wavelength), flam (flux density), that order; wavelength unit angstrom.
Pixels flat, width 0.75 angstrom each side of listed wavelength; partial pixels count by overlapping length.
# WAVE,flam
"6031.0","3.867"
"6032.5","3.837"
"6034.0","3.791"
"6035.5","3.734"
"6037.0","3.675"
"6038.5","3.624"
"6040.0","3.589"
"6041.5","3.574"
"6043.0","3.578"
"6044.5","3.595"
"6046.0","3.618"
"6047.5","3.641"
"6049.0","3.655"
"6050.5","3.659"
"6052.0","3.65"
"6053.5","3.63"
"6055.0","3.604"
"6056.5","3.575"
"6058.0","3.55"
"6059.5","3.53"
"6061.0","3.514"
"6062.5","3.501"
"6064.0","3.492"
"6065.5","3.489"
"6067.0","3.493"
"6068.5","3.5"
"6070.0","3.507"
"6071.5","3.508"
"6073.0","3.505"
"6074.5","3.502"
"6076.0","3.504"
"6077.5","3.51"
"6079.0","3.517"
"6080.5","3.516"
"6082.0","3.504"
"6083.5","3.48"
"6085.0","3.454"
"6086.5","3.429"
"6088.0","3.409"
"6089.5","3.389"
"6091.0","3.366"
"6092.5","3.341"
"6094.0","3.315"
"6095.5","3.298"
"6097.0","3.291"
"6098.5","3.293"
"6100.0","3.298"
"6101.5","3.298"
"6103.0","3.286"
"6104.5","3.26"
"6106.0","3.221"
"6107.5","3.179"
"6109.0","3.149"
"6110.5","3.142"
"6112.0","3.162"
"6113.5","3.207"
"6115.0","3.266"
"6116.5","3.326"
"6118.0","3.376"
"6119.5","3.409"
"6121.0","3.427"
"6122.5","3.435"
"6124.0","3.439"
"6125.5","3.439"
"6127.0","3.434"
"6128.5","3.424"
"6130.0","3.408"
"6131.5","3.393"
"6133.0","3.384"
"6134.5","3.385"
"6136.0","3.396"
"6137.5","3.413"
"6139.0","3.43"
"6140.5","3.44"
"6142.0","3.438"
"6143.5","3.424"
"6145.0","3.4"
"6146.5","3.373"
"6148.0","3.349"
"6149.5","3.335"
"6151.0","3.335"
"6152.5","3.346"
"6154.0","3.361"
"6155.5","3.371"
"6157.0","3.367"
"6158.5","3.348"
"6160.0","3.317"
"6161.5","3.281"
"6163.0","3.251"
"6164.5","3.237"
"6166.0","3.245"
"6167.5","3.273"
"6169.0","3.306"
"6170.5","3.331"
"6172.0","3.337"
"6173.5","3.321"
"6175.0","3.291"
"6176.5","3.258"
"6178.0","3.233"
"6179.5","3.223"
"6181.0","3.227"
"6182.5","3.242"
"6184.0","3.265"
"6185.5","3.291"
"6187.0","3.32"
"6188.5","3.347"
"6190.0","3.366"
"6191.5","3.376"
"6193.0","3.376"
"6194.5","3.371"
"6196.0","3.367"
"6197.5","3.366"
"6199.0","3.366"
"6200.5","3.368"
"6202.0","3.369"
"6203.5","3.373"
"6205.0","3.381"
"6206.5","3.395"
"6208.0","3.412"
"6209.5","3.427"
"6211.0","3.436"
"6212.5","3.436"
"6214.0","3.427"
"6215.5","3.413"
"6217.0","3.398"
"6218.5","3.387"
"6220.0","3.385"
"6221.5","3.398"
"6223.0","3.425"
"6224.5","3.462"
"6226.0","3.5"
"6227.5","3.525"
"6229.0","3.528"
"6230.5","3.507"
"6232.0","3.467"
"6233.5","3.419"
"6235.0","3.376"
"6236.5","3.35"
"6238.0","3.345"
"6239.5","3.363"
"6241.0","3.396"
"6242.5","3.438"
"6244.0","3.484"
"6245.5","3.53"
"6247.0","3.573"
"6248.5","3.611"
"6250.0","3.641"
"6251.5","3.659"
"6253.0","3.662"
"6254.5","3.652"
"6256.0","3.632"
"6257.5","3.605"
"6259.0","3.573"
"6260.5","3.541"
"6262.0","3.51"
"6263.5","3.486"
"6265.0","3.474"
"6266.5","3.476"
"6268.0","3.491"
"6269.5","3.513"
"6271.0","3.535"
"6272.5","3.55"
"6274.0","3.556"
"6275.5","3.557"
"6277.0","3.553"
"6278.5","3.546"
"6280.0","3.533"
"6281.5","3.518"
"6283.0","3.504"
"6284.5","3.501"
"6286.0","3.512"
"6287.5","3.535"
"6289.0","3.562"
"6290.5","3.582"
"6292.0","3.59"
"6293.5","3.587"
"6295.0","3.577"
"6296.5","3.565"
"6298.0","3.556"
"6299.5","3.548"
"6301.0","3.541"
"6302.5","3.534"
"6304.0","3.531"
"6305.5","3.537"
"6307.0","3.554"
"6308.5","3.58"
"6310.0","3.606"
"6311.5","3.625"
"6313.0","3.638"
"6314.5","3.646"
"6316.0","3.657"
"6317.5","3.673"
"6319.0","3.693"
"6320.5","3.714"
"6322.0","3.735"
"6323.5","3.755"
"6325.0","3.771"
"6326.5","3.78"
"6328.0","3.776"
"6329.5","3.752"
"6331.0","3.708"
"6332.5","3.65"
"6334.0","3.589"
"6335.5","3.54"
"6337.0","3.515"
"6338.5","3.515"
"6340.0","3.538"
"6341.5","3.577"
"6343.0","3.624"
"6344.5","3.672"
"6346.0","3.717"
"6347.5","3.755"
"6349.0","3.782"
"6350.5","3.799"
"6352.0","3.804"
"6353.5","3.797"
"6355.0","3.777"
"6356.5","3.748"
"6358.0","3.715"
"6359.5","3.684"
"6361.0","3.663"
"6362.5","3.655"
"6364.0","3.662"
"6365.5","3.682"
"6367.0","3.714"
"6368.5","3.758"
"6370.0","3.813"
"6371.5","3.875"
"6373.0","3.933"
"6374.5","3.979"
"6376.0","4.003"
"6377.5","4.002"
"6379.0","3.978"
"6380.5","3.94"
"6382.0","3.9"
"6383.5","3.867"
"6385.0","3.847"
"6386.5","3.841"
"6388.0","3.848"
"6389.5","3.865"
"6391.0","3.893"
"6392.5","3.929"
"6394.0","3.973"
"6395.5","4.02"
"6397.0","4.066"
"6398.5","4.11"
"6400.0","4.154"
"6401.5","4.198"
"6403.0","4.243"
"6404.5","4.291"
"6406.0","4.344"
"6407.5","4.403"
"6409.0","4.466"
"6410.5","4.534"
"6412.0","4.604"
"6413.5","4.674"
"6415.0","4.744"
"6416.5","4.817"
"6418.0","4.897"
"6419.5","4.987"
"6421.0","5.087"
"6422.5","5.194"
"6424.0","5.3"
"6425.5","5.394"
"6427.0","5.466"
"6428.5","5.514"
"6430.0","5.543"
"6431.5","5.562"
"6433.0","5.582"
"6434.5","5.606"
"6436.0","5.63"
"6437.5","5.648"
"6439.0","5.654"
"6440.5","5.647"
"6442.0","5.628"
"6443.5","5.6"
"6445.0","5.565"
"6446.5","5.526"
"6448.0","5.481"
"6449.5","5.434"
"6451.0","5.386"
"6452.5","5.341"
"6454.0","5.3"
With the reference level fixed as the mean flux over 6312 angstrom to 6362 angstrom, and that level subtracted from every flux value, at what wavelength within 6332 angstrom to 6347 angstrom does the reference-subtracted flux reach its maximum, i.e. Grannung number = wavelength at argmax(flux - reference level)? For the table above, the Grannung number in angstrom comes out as 6346.0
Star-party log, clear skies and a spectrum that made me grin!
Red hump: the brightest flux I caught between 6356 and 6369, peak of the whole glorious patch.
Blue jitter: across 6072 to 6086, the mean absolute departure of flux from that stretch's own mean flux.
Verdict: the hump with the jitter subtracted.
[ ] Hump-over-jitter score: 3.74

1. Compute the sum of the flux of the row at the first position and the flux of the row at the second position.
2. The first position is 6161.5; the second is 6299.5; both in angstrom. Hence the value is 6.83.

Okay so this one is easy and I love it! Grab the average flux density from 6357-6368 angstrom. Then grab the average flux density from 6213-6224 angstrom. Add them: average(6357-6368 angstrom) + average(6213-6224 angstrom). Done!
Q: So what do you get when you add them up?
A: 7.09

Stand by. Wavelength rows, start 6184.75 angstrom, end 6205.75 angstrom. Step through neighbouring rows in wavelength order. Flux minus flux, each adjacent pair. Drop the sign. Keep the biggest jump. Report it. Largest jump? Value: 0.029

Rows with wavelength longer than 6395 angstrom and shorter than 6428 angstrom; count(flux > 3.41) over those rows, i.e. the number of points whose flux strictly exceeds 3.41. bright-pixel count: 22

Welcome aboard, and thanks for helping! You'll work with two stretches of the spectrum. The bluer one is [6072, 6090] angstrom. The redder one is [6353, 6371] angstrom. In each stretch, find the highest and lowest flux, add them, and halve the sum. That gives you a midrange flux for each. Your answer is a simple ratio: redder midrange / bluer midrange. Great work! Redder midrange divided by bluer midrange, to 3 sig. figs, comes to 1.08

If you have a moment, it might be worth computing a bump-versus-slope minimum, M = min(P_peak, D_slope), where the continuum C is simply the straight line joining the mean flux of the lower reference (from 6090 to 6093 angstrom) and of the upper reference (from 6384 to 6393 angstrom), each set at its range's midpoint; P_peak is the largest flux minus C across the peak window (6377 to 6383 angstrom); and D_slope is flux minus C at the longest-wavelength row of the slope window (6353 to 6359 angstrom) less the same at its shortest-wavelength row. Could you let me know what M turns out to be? -0.090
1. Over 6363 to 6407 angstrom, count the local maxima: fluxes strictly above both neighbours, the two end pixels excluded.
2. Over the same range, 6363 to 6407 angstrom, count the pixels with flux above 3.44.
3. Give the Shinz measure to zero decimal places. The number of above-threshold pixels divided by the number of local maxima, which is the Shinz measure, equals 29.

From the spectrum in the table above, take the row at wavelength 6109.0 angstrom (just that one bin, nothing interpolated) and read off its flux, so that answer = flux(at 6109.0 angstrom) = 3.149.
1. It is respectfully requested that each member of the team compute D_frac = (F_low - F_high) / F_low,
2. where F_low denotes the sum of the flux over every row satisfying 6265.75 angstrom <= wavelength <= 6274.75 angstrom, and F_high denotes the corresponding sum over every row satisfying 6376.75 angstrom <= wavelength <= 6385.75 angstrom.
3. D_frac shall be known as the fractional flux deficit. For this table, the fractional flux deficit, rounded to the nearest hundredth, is -0.11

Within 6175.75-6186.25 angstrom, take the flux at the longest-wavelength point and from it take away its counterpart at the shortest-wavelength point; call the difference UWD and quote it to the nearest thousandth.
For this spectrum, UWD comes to 0.033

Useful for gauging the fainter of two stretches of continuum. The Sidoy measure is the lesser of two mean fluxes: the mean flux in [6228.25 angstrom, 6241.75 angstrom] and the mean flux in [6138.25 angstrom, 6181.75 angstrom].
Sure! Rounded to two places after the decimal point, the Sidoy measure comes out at 3.33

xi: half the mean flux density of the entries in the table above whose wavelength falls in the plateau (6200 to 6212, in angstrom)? 1.70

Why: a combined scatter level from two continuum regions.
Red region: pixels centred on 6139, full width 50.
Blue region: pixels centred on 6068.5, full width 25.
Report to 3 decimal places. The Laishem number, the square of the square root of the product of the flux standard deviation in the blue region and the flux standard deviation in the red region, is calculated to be 0.001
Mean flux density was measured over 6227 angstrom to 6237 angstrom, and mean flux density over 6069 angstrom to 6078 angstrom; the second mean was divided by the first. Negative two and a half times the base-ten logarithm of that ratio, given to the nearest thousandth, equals -0.016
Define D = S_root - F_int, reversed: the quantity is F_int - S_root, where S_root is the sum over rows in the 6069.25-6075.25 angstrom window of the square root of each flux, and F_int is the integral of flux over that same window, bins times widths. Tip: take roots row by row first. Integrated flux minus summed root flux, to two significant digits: 14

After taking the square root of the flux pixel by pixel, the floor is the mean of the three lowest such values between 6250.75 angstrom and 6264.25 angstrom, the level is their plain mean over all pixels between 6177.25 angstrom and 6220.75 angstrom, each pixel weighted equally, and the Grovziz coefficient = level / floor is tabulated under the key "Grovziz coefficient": 0.98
